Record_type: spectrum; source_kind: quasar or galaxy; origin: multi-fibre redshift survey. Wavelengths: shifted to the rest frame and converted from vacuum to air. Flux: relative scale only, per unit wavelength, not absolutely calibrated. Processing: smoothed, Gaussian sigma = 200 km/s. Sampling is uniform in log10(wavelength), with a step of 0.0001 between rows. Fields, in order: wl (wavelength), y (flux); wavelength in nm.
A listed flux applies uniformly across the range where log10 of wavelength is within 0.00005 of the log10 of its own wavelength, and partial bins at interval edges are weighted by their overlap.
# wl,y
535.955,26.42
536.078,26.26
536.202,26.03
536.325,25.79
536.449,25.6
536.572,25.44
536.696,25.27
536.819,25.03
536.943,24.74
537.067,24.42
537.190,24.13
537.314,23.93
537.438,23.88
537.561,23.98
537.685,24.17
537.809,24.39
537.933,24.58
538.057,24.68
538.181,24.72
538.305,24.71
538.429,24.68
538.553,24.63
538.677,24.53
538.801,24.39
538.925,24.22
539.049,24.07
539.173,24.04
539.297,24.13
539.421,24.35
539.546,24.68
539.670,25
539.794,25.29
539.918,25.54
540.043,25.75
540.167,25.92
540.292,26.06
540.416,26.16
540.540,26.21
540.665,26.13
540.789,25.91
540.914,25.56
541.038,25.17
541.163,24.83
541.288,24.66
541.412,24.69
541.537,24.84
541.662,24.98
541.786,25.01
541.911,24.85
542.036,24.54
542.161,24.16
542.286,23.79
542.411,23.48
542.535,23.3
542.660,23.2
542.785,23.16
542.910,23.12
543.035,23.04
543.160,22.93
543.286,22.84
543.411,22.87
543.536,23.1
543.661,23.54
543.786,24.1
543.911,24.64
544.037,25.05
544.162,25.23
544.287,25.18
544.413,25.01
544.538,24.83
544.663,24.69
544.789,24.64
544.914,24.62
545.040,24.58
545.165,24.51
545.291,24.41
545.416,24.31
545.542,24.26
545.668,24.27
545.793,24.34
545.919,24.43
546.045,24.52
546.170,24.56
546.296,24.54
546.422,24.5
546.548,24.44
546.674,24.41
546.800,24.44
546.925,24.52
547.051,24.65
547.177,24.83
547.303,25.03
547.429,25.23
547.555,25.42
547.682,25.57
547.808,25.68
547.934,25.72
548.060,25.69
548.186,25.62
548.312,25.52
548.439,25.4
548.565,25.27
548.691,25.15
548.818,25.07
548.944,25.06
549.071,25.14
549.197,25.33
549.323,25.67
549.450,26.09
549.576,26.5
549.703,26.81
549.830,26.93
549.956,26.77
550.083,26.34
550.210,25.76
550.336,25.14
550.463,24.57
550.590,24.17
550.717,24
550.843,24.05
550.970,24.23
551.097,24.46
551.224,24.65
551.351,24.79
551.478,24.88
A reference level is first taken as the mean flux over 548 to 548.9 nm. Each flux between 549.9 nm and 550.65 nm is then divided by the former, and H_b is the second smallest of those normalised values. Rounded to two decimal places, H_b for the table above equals 0.97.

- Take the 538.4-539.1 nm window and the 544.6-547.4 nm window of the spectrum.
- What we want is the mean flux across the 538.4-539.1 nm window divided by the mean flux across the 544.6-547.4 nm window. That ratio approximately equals 1.00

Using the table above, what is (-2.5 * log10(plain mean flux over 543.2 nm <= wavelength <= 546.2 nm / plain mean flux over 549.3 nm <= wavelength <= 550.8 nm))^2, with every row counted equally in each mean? 0.0035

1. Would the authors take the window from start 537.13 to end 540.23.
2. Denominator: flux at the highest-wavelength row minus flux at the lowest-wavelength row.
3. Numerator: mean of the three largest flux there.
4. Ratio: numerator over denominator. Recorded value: 14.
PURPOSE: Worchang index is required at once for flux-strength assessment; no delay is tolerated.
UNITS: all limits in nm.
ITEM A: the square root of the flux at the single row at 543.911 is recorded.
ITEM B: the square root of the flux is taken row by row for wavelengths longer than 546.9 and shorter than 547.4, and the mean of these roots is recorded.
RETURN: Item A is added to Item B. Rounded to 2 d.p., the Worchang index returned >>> 9.94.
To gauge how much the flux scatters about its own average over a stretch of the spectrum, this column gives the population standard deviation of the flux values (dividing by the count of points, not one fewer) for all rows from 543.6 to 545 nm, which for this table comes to 0.47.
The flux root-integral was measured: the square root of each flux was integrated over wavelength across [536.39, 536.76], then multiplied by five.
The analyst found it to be 9.3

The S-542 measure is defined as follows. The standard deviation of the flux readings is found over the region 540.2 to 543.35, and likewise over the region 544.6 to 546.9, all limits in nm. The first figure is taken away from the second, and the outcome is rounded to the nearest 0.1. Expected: -1.0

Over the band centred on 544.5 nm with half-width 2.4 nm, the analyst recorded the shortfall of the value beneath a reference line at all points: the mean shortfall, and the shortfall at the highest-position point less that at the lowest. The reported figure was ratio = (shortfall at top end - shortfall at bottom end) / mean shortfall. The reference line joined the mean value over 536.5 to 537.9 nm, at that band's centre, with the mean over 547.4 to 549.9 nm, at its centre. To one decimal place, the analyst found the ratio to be 0.2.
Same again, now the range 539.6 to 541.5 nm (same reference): -0.7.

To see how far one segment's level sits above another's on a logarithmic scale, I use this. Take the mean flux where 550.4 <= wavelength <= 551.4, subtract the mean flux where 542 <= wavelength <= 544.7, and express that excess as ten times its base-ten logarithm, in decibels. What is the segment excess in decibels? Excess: -3.3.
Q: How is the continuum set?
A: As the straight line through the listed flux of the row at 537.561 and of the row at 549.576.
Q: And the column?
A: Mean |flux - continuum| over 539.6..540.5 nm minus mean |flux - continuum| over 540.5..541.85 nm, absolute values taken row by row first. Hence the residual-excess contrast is 0.6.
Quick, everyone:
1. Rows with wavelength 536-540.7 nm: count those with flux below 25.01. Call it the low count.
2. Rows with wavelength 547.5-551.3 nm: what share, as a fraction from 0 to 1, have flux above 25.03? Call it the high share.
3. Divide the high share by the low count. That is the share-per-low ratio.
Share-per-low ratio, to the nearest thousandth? 0.033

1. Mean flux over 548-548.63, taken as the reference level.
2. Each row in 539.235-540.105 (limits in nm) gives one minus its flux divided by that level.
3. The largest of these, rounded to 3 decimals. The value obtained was 0.054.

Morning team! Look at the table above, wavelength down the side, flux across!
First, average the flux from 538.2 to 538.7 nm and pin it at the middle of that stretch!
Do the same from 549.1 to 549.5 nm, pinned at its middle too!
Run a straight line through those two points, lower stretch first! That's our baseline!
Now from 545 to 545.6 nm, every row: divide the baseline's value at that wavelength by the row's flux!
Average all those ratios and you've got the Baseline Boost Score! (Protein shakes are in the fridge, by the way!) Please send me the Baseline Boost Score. 1.04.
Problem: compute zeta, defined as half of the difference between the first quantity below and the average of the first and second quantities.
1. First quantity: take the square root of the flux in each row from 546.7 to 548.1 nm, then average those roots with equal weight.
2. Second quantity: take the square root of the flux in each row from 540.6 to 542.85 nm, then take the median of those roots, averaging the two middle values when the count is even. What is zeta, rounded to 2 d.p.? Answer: 0.01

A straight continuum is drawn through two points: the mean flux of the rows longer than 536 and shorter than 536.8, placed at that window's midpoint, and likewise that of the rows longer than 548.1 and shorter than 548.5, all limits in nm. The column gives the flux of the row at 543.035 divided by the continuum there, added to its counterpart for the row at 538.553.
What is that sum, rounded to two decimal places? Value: 1.86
